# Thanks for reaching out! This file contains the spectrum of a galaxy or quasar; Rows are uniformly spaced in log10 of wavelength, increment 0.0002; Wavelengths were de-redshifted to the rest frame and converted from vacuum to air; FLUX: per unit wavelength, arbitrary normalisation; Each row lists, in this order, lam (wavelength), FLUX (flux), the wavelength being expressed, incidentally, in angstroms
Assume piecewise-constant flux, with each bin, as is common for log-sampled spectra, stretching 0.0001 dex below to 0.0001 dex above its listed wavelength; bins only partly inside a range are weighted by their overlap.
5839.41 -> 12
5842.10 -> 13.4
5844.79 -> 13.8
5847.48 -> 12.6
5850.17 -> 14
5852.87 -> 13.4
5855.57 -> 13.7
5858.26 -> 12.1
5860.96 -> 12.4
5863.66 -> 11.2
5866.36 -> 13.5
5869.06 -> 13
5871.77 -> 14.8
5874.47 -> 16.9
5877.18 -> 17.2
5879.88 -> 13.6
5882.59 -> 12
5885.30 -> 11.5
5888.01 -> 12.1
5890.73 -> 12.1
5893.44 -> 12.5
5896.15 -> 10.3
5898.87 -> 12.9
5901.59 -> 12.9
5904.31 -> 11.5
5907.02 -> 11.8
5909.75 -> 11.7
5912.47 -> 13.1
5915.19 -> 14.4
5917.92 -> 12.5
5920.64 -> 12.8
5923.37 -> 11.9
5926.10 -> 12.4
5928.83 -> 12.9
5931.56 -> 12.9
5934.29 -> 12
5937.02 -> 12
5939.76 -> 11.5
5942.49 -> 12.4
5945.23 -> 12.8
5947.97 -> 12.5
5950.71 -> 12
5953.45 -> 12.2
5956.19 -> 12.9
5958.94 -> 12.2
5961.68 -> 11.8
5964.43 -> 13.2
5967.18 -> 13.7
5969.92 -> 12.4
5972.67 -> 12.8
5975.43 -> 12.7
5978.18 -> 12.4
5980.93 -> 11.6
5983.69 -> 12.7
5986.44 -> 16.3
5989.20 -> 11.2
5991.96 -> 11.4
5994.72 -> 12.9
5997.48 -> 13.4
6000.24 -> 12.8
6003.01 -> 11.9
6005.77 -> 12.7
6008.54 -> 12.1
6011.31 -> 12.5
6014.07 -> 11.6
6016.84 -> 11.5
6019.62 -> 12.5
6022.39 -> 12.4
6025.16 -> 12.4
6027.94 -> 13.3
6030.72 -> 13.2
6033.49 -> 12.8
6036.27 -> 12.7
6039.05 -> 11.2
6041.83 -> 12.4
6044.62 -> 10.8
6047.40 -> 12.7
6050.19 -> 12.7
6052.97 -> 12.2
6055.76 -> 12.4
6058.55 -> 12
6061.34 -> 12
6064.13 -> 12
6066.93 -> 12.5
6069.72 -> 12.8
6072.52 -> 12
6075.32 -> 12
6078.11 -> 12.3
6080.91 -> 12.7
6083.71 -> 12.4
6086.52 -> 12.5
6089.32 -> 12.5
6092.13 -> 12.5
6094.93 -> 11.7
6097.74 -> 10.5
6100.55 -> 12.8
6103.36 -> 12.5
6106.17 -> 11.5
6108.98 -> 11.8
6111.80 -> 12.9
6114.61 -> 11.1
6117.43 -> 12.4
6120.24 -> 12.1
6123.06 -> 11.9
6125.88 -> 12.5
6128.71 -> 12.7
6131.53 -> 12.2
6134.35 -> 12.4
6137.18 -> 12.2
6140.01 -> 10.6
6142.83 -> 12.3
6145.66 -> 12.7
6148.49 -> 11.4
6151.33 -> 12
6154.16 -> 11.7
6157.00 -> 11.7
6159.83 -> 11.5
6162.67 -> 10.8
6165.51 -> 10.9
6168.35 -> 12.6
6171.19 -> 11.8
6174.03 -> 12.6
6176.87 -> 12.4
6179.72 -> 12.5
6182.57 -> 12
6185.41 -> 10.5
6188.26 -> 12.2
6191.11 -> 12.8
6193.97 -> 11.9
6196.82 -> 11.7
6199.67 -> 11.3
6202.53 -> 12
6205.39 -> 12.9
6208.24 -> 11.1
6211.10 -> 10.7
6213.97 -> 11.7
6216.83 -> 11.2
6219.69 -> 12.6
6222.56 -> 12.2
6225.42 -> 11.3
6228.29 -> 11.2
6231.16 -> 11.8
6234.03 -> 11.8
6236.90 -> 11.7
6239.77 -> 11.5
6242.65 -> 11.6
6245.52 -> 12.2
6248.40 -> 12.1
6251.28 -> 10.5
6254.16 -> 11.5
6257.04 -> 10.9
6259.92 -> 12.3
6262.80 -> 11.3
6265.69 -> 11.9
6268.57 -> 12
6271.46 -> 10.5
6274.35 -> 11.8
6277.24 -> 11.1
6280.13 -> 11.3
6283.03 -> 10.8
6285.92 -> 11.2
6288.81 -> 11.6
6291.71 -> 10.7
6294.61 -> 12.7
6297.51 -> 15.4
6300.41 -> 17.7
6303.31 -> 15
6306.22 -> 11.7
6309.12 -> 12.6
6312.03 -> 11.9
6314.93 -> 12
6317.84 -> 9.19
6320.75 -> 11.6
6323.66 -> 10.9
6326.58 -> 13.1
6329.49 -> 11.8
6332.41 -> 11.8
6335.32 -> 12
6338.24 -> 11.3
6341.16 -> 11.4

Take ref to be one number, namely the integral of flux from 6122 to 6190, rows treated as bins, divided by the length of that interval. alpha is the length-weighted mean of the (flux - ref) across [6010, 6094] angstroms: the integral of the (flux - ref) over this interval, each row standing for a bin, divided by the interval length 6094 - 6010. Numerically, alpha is 0.39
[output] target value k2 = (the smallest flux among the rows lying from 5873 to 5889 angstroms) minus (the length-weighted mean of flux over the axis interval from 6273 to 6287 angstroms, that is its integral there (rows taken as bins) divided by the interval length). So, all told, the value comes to 0.3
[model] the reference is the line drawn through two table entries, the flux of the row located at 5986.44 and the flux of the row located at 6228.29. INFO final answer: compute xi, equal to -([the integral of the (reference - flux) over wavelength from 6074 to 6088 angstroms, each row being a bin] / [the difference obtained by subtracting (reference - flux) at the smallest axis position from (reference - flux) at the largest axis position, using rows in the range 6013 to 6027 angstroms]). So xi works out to 26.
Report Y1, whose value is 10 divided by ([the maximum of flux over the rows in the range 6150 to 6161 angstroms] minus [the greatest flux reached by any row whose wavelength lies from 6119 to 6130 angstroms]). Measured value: -14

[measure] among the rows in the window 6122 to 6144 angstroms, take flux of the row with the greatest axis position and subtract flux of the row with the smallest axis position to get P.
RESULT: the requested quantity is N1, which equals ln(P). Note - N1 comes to -0.9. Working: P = 0.4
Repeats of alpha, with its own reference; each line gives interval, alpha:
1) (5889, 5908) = 0.08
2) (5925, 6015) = 0.59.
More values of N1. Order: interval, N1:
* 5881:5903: -0.1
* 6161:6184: 0.2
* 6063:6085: -0.9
